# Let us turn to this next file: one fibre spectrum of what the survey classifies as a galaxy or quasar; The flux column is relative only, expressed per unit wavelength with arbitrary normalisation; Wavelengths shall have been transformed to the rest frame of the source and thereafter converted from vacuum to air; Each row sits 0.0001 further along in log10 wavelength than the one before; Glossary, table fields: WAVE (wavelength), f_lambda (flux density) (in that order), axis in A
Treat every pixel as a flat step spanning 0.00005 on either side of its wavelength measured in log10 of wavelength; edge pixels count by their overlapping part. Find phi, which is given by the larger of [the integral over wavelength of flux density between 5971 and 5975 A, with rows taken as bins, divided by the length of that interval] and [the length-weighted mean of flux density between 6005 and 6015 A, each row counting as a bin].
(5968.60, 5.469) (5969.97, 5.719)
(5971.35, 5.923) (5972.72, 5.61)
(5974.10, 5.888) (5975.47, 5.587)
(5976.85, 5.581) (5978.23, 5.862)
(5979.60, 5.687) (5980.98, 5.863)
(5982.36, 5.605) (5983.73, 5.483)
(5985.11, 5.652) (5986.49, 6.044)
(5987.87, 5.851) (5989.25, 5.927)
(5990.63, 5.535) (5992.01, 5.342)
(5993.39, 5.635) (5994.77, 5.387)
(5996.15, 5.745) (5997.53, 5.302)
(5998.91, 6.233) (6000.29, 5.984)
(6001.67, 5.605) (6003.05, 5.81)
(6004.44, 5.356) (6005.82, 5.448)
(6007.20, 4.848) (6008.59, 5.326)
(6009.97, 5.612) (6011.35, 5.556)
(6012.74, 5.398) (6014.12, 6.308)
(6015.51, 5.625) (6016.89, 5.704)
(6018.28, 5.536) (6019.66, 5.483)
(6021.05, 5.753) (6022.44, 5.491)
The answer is 5.79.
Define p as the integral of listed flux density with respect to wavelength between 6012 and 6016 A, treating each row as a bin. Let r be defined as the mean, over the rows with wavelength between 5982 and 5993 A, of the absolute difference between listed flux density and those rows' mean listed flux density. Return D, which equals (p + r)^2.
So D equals 542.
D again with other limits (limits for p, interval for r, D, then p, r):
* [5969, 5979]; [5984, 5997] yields 3308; 57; 0.188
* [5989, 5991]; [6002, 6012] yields 136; 11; 0.211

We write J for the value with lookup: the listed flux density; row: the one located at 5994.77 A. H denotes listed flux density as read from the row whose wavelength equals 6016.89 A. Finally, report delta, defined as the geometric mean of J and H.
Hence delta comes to 5.54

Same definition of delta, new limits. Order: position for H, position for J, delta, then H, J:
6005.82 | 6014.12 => 5.86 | 5.448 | 6.308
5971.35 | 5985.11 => 5.79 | 5.923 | 5.652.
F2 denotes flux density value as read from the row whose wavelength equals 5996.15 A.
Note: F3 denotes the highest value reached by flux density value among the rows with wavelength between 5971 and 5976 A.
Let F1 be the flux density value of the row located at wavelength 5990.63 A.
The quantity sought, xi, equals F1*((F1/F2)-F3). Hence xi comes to -27.5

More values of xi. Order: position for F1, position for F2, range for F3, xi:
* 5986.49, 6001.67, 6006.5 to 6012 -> -27.4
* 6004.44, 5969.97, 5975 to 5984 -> -26.4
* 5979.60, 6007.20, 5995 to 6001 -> -28.8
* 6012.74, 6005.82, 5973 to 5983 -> -26.4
